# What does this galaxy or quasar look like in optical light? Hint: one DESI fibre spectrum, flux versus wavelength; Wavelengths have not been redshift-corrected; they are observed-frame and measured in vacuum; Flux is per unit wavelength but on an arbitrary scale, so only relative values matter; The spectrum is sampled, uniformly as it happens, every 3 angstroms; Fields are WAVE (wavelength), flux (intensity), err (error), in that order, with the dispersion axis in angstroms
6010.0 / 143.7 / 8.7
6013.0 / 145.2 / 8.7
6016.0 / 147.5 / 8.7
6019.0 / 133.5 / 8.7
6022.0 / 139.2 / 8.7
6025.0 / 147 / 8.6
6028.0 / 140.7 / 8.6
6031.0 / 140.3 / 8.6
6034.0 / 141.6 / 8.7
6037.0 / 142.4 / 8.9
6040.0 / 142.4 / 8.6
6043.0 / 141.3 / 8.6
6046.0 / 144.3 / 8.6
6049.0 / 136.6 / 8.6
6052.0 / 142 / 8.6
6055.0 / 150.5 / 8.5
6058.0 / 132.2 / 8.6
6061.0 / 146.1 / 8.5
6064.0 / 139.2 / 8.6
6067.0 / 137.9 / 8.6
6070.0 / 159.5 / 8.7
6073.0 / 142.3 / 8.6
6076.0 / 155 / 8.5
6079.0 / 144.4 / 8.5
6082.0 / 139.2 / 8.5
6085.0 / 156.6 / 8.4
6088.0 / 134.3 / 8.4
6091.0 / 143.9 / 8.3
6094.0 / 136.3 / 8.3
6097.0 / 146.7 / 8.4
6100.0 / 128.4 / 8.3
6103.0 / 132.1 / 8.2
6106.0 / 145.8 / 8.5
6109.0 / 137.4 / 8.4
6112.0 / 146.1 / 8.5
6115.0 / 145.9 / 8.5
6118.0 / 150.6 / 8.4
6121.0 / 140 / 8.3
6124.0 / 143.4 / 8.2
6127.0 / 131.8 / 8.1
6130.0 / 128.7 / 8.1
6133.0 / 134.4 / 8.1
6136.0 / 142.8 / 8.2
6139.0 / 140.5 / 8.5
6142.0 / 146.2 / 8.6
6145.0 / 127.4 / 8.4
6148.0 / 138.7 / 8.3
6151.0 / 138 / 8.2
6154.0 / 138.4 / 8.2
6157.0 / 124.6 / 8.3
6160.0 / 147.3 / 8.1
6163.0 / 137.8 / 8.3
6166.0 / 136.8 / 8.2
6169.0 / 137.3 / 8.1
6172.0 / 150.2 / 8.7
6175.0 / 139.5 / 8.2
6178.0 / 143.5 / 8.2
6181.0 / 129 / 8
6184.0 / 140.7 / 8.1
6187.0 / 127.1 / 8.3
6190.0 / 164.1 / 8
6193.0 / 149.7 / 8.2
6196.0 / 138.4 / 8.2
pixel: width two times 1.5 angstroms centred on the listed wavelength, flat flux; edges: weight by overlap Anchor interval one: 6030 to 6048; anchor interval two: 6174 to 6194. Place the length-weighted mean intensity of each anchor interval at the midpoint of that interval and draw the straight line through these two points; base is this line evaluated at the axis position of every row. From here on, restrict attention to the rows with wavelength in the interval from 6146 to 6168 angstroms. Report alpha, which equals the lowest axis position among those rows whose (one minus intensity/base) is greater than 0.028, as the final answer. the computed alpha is 6157.0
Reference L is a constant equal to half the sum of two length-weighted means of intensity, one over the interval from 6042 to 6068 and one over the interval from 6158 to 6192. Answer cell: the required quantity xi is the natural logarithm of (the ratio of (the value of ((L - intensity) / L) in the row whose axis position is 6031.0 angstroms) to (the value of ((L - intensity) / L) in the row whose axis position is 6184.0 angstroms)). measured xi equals 0.7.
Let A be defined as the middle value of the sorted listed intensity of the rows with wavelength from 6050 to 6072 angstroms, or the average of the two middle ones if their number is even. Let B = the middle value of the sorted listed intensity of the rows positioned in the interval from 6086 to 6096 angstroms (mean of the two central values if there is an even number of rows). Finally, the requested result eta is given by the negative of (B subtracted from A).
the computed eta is -5.7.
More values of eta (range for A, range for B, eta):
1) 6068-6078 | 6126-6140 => -20.6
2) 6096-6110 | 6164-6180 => 2.1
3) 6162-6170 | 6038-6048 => 5.1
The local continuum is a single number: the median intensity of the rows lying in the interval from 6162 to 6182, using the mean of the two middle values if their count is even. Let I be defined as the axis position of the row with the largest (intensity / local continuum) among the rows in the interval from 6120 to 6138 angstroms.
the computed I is 6124.0 angstroms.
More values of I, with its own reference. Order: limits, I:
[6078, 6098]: 6085.0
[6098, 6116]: 6112.0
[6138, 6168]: 6160.0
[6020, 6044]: 6025.0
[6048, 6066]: 6055.0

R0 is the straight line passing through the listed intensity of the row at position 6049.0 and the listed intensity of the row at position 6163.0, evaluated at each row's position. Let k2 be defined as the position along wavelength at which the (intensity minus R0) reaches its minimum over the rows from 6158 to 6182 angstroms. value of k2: 6181.0 angstroms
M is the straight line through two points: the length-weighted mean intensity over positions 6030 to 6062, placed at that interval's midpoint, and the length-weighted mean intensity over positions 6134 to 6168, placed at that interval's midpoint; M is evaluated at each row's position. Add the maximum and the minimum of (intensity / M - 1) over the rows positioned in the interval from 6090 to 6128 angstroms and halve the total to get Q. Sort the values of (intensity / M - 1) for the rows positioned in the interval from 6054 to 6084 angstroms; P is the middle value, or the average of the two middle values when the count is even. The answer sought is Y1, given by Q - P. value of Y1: -0.019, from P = 0.0191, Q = 0.000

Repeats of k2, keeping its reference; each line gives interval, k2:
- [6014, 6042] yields 6019.0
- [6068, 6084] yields 6082.0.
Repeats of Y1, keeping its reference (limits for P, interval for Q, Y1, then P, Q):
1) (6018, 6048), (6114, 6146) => 0.006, -0.0040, 0.002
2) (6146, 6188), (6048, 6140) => 0.022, 0.0028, 0.025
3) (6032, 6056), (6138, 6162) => -0.015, 0.0027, -0.013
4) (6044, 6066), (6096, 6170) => -0.010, 0.0033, -0.007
